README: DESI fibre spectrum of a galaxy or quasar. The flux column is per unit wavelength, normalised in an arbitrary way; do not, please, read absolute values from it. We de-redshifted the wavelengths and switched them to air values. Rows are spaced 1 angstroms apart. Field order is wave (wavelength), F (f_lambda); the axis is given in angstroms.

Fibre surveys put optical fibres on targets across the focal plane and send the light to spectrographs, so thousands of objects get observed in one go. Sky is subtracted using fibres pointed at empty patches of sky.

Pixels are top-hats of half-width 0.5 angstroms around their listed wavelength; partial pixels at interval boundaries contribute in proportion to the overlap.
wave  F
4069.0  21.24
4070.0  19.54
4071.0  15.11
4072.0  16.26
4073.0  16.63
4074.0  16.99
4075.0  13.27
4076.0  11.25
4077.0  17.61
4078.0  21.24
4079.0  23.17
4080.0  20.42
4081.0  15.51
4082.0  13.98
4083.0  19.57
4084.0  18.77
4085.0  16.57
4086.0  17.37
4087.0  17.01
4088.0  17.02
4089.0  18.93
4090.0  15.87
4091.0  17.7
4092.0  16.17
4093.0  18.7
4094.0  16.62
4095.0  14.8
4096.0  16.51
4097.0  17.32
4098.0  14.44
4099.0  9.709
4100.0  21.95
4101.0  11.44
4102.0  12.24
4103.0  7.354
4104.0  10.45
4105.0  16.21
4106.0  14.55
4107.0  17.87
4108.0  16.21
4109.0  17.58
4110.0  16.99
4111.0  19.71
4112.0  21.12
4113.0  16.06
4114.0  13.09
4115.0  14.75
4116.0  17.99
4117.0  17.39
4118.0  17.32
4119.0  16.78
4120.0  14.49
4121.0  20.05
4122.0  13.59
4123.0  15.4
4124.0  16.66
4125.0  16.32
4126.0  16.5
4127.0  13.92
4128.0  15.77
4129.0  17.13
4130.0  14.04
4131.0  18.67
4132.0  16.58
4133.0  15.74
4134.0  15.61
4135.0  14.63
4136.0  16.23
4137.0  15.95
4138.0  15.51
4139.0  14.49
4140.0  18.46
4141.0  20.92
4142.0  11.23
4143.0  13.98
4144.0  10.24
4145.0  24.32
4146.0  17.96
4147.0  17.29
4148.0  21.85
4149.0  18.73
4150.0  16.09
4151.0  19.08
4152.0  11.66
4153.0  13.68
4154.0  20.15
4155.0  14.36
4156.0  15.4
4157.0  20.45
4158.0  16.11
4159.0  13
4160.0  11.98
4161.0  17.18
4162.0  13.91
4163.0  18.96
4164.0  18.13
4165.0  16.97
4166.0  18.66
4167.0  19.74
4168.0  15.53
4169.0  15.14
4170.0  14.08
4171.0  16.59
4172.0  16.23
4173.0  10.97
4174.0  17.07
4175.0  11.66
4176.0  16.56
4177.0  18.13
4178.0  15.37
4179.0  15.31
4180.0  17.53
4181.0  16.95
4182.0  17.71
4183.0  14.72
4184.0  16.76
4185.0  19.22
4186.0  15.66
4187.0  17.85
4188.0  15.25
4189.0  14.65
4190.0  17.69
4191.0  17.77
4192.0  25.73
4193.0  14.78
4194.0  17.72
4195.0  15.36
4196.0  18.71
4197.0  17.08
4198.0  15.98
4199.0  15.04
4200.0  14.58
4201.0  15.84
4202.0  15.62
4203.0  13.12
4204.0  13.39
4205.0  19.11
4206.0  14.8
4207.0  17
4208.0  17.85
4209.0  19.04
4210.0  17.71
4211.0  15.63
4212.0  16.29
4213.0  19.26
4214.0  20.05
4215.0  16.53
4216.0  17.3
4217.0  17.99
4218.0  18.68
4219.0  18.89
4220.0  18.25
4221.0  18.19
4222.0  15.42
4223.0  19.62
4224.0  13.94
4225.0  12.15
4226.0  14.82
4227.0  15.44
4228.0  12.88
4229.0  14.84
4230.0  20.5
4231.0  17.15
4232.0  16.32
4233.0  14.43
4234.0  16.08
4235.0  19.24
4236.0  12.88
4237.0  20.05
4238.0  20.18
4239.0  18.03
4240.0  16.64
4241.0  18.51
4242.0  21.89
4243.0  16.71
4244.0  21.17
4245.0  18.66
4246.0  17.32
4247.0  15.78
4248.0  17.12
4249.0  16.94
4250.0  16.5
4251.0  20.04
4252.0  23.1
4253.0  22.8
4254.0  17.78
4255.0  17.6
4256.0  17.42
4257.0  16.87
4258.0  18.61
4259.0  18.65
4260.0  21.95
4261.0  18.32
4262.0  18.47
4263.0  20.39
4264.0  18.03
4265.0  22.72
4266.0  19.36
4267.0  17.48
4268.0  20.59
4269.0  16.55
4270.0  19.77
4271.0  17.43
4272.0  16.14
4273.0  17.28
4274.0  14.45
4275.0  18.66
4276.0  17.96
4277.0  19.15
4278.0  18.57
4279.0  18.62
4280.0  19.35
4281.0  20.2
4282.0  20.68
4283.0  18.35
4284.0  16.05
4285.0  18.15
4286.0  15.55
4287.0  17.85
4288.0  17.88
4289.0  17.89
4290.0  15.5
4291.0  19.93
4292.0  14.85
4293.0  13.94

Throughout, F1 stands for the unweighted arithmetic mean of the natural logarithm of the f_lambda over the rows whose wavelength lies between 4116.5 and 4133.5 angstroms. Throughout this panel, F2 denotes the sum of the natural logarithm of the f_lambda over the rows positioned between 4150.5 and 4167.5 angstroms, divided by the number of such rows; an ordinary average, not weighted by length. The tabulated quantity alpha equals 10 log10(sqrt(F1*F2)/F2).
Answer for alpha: 0.000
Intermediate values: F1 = 2.78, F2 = 2.78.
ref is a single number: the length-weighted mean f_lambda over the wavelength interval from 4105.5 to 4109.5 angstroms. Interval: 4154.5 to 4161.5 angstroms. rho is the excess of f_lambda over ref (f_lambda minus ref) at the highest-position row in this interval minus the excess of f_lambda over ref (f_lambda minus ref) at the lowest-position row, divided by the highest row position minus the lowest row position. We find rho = 0.47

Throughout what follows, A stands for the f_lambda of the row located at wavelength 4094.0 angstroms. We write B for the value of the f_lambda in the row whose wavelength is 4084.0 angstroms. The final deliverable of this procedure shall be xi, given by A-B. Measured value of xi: -2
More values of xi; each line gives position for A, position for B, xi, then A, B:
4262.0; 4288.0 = 1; 18.47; 17.88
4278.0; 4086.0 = 1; 18.57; 17.37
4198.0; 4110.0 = -1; 15.98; 16.99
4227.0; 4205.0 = -4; 15.44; 19.11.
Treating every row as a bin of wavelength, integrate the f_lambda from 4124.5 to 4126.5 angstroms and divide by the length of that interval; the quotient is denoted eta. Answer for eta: 16.4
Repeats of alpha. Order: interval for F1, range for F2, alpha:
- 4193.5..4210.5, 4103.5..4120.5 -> 0.003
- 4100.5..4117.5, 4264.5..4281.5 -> -0.163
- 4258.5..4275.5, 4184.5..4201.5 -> 0.072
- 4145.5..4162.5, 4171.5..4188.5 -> 0.011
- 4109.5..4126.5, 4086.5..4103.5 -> 0.077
